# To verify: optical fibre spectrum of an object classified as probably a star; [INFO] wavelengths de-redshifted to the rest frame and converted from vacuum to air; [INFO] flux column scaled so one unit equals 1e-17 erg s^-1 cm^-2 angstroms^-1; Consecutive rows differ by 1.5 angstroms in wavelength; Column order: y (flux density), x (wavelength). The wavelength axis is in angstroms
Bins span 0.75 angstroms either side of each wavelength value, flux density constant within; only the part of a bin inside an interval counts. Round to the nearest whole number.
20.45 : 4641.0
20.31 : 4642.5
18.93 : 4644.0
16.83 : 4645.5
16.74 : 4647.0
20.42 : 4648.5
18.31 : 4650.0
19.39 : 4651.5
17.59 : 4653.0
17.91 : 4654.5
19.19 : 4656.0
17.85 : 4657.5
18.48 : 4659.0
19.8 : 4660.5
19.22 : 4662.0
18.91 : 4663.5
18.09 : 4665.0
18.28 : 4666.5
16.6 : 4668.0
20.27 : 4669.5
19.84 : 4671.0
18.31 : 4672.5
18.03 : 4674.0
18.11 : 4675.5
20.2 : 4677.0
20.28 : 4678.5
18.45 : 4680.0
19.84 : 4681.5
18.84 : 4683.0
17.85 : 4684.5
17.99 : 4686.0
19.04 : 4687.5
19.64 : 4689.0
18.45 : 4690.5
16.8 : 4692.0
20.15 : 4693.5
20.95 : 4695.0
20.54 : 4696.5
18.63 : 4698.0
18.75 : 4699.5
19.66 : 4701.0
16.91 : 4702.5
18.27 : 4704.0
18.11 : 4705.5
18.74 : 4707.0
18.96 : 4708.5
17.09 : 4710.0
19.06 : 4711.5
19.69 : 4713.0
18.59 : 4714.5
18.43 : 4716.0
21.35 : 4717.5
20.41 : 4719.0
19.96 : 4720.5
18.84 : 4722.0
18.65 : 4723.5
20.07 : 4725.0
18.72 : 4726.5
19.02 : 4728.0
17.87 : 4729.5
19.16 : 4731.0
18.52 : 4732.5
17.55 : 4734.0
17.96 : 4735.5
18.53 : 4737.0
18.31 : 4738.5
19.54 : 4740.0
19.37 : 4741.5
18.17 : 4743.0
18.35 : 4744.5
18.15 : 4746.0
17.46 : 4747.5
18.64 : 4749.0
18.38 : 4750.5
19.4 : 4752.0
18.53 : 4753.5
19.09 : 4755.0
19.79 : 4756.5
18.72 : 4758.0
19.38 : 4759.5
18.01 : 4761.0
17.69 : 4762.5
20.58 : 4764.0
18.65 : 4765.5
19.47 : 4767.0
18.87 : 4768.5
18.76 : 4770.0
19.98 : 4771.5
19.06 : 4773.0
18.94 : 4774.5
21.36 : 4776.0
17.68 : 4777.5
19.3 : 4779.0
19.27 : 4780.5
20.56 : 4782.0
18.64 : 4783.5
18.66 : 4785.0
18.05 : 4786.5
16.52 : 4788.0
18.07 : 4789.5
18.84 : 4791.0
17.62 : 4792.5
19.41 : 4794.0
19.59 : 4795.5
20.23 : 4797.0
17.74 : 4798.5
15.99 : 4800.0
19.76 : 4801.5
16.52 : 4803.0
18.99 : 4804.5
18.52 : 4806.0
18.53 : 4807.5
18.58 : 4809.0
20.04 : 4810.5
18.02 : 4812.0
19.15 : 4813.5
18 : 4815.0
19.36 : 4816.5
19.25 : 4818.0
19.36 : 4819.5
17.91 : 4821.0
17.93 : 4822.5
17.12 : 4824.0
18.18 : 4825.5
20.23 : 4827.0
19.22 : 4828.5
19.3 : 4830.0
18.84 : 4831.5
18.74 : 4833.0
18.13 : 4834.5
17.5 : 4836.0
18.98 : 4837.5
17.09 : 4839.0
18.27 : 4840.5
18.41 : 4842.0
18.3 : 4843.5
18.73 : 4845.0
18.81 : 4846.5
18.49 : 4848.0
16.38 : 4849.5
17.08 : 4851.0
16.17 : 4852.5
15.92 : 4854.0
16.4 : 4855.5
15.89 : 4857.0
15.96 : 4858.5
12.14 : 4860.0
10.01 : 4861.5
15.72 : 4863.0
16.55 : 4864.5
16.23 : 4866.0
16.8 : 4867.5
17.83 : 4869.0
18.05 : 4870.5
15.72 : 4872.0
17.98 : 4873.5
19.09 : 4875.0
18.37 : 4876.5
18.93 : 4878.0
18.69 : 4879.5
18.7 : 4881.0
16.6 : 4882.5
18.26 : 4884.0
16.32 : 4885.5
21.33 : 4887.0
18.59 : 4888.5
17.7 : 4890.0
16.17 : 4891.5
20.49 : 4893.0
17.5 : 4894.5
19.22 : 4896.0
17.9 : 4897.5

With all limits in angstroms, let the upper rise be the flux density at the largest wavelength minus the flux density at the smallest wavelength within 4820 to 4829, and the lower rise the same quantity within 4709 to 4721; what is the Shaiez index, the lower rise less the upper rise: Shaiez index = 2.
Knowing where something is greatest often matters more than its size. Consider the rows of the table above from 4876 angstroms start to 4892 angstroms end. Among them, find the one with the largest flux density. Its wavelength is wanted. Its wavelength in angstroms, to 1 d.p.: 4887.0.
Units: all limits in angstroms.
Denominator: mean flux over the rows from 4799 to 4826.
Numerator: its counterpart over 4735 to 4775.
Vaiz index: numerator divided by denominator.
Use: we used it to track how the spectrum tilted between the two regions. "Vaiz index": 1.02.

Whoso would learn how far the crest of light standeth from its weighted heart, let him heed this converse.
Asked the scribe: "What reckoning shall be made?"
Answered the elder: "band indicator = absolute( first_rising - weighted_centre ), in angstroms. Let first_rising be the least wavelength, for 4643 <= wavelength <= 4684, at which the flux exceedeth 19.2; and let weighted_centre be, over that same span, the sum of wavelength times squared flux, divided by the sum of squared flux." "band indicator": 15.4 angstroms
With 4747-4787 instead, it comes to 15.2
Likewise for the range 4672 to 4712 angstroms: 14.8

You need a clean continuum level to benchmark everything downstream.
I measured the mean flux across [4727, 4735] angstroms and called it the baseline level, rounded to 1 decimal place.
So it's 18.4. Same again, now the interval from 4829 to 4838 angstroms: 18.6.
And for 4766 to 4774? 19.2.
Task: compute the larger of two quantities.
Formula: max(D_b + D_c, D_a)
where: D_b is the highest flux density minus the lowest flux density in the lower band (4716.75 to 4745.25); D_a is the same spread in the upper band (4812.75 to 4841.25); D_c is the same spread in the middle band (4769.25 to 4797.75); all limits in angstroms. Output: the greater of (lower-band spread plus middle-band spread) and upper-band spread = 8.6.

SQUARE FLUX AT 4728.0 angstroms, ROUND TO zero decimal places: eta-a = 362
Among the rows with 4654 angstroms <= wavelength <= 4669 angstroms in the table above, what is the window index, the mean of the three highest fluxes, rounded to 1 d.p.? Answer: 19.4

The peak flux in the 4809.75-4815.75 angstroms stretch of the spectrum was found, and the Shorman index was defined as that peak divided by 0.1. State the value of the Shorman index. 200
